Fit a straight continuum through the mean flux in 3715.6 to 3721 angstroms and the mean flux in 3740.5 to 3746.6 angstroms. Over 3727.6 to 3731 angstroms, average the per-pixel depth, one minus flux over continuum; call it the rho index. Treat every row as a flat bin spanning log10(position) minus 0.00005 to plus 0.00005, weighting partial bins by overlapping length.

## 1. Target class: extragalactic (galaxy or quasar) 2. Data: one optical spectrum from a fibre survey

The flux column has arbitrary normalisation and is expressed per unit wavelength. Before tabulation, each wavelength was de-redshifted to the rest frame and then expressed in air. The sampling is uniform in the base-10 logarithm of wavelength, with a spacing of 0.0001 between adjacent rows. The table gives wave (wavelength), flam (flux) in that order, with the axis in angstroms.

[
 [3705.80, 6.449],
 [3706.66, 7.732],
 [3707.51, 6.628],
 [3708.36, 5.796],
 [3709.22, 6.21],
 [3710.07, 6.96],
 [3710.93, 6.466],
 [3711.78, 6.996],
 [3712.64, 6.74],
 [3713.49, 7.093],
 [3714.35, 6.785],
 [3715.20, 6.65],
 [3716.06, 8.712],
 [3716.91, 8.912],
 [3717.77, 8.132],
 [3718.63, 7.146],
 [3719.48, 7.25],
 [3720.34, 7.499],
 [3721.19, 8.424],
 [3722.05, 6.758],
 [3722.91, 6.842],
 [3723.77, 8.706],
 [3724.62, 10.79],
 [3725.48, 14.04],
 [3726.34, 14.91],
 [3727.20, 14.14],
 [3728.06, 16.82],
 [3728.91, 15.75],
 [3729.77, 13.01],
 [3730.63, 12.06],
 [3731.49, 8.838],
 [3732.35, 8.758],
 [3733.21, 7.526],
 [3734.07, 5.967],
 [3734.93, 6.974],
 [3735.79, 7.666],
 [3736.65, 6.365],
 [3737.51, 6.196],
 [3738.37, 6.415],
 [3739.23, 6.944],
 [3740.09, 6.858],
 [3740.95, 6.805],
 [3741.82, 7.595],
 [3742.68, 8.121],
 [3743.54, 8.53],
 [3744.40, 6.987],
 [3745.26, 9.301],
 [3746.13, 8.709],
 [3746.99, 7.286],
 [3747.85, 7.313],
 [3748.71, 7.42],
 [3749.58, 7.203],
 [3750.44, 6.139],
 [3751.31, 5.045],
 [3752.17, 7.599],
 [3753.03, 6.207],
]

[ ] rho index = -0.8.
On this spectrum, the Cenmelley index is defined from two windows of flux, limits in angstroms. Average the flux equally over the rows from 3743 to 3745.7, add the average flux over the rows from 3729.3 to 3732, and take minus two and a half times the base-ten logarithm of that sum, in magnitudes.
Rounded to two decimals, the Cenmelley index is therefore -3.23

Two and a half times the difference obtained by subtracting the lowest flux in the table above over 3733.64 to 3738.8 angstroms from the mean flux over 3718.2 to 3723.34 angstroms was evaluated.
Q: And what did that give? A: 3.4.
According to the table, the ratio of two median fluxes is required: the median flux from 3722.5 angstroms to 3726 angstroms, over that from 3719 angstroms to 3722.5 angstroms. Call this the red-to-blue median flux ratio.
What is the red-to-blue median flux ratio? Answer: 1.3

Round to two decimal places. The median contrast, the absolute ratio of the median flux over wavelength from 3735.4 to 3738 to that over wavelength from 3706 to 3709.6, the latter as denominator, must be 0.99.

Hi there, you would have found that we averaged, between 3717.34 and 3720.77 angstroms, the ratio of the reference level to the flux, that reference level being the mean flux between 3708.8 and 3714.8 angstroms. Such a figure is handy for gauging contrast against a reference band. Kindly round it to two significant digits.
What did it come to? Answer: 0.90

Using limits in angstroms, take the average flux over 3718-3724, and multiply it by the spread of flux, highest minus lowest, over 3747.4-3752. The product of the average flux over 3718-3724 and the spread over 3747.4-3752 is 18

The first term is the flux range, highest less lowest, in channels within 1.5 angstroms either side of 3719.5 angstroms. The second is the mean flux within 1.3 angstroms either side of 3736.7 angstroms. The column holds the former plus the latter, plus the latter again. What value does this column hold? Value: 13.8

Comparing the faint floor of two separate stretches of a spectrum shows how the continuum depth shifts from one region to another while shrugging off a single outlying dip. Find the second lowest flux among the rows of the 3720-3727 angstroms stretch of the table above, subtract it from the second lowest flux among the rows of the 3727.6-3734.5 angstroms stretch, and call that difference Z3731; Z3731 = 0.68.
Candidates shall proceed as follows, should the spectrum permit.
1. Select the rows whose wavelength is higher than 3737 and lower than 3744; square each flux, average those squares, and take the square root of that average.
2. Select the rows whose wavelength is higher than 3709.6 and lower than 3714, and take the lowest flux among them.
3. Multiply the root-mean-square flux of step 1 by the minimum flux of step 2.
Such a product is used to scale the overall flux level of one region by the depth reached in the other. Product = 47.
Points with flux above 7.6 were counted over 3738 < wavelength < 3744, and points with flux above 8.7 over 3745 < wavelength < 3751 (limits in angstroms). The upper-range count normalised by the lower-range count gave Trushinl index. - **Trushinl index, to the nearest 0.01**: 1.00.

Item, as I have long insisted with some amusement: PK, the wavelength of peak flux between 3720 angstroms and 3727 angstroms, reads 3726.34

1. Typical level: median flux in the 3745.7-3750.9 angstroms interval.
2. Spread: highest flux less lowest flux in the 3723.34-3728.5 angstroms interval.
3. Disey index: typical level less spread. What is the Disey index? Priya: -0.8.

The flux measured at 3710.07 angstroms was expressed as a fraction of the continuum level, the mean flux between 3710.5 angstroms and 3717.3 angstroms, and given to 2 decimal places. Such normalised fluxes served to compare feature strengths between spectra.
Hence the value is 0.95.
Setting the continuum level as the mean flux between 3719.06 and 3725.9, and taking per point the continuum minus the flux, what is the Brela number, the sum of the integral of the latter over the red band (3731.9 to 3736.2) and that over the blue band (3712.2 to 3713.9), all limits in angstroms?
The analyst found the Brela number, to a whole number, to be 9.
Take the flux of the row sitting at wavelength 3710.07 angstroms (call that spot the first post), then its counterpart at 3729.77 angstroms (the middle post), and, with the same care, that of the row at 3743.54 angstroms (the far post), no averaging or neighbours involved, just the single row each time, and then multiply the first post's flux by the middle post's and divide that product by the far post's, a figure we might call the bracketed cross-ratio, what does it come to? 11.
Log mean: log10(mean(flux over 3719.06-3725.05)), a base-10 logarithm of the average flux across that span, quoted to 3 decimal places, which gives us 0.905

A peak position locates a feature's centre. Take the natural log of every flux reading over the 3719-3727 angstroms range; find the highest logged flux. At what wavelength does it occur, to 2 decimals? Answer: 3726.34 angstroms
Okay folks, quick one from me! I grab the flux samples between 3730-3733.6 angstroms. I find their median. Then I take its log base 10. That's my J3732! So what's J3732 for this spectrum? 0.94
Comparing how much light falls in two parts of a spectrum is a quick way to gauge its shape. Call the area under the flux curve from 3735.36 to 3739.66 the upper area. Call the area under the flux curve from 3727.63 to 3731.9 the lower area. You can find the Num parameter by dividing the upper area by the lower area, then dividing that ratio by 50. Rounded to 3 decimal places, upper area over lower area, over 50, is 0.010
